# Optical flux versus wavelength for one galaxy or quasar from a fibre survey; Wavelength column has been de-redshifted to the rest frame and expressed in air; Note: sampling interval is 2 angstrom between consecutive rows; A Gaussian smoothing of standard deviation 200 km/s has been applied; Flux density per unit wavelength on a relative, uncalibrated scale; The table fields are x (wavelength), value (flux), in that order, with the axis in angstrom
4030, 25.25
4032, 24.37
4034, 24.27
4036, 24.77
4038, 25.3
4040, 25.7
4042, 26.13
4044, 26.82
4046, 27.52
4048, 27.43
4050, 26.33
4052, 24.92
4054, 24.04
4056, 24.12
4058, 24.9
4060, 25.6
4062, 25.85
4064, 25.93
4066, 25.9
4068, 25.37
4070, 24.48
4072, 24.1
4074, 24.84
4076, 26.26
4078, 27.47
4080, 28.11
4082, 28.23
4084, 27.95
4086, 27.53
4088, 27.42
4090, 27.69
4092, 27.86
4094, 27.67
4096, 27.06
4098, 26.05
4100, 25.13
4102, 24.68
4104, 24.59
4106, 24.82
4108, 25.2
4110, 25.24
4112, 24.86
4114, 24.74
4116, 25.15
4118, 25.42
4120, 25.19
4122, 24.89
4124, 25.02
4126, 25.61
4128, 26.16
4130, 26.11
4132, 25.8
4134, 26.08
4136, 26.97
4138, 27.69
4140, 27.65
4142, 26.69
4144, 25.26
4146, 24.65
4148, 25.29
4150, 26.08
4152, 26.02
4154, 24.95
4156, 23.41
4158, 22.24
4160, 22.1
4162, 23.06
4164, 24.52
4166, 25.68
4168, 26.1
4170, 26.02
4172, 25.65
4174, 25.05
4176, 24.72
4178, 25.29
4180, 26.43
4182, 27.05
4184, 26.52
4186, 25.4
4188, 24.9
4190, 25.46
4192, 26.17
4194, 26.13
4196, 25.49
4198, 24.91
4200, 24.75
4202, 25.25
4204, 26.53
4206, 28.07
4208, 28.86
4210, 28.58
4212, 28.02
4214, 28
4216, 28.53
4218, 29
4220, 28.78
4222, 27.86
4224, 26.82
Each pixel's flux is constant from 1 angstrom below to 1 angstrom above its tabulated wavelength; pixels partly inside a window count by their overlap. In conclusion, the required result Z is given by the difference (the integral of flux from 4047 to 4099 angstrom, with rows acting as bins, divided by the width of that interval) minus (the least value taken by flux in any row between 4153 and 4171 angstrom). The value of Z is 4.2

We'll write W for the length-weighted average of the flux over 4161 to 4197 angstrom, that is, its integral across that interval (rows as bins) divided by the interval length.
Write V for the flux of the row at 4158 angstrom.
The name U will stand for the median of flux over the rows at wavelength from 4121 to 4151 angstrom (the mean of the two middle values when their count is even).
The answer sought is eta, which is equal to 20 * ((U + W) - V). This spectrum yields 588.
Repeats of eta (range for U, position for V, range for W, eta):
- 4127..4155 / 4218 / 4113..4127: 445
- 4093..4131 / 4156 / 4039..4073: 548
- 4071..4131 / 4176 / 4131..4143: 552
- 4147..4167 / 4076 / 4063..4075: 472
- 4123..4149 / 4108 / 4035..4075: 528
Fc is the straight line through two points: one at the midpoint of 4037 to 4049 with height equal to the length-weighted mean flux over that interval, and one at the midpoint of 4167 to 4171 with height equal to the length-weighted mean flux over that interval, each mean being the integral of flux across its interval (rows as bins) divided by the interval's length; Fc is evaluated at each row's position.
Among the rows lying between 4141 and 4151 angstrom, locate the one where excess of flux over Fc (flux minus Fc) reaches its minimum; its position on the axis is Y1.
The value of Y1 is 4146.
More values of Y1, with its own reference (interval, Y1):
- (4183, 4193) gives 4188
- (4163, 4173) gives 4164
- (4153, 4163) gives 4160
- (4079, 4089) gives 4088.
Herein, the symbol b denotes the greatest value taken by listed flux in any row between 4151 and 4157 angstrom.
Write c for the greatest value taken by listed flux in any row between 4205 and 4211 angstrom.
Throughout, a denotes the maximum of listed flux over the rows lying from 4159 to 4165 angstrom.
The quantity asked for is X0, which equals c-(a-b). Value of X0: 30.4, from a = 24.52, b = 26.02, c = 28.86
